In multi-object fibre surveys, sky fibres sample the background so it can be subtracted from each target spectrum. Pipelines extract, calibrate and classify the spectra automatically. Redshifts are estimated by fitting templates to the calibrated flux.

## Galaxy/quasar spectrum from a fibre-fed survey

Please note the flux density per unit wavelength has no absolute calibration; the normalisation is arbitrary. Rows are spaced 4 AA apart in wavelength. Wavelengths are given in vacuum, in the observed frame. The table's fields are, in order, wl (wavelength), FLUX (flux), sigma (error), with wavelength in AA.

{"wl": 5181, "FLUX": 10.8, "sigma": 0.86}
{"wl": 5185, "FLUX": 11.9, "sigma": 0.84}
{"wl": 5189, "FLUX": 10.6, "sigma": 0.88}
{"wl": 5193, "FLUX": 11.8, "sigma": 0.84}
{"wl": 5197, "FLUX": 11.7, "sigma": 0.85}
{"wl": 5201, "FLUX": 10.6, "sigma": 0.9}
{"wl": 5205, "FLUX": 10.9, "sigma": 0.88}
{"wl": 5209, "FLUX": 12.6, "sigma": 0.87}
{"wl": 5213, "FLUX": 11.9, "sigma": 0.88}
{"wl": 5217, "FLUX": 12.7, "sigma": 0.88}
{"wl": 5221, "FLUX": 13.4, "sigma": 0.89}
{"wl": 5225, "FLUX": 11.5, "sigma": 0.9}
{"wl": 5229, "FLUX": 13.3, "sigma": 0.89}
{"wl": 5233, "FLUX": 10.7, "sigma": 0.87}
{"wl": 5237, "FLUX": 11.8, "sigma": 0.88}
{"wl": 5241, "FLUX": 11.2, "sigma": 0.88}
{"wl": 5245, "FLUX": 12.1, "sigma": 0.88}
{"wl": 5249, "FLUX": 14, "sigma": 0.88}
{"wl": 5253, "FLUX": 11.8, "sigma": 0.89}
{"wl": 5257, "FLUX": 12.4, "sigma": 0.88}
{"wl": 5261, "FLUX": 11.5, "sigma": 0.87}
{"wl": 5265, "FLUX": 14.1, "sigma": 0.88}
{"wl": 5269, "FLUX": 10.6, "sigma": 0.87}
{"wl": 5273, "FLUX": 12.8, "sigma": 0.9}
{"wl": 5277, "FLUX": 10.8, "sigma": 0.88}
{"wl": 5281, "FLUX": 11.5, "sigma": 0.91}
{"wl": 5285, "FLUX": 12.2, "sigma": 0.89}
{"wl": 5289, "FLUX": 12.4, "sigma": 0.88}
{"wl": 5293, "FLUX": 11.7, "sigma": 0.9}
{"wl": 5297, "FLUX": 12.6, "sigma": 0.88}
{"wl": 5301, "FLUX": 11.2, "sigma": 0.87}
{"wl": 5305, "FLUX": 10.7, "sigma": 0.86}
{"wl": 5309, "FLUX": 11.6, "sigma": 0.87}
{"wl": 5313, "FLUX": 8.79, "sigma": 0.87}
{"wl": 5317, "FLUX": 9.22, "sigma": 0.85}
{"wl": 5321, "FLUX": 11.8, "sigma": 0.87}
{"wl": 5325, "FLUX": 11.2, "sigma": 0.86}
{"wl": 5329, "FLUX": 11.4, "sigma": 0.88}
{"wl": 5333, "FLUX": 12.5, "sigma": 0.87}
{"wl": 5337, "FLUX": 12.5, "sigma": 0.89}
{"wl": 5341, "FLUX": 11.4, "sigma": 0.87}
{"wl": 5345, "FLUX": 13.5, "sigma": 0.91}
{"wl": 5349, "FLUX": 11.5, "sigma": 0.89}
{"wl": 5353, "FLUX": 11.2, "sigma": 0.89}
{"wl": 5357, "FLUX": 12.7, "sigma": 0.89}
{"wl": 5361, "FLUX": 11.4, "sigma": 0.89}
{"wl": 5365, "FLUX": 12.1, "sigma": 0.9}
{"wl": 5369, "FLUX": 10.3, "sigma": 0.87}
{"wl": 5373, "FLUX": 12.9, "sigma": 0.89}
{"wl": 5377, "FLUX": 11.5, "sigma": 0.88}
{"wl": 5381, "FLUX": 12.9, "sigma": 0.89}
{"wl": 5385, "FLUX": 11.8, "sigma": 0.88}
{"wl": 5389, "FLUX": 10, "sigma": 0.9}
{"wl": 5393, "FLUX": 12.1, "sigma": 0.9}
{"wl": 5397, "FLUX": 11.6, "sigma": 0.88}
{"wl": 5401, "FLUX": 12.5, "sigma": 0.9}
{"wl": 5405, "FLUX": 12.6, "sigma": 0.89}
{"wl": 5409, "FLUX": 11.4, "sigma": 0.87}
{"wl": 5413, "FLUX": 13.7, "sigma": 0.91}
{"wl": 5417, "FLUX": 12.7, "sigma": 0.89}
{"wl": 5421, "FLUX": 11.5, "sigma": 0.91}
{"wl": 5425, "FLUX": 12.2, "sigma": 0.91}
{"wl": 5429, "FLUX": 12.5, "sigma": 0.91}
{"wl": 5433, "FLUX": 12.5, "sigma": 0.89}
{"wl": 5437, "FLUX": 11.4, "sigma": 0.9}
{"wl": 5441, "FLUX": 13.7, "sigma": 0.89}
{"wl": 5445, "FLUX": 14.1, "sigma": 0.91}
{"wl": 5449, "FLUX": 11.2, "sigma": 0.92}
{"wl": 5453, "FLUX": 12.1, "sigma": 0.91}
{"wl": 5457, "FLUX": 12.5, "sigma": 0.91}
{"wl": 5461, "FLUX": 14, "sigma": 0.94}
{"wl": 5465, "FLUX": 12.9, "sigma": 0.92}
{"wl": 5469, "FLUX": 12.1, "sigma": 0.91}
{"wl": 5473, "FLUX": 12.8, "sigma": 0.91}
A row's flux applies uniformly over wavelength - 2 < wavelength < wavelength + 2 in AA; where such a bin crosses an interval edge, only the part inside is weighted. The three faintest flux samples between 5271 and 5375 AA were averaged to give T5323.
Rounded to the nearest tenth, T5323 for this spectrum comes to 9.4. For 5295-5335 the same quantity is 9.6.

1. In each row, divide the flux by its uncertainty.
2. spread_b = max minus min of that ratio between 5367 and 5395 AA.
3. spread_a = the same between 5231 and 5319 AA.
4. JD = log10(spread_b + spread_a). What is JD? 0.97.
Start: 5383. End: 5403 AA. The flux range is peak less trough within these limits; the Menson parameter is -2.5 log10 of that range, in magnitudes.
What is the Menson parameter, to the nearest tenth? -1.0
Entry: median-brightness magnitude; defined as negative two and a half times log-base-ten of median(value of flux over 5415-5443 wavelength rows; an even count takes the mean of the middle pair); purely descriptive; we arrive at -2.74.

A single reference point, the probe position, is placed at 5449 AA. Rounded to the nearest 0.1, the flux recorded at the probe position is 11.2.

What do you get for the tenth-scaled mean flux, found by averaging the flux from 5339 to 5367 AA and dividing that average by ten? 1.20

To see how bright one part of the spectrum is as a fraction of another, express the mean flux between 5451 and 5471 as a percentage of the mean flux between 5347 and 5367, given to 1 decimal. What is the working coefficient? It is 108.0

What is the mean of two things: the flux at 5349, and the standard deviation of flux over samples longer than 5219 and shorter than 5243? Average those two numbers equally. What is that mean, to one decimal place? 6.3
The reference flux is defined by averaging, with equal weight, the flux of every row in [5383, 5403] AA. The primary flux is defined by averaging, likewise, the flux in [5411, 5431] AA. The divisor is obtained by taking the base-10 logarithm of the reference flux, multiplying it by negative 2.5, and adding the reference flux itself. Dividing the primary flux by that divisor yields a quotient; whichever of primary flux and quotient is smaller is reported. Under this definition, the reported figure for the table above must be 1.40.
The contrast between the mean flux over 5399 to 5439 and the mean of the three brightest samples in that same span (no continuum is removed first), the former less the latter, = -0.7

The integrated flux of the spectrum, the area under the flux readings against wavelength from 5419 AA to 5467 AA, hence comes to 602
